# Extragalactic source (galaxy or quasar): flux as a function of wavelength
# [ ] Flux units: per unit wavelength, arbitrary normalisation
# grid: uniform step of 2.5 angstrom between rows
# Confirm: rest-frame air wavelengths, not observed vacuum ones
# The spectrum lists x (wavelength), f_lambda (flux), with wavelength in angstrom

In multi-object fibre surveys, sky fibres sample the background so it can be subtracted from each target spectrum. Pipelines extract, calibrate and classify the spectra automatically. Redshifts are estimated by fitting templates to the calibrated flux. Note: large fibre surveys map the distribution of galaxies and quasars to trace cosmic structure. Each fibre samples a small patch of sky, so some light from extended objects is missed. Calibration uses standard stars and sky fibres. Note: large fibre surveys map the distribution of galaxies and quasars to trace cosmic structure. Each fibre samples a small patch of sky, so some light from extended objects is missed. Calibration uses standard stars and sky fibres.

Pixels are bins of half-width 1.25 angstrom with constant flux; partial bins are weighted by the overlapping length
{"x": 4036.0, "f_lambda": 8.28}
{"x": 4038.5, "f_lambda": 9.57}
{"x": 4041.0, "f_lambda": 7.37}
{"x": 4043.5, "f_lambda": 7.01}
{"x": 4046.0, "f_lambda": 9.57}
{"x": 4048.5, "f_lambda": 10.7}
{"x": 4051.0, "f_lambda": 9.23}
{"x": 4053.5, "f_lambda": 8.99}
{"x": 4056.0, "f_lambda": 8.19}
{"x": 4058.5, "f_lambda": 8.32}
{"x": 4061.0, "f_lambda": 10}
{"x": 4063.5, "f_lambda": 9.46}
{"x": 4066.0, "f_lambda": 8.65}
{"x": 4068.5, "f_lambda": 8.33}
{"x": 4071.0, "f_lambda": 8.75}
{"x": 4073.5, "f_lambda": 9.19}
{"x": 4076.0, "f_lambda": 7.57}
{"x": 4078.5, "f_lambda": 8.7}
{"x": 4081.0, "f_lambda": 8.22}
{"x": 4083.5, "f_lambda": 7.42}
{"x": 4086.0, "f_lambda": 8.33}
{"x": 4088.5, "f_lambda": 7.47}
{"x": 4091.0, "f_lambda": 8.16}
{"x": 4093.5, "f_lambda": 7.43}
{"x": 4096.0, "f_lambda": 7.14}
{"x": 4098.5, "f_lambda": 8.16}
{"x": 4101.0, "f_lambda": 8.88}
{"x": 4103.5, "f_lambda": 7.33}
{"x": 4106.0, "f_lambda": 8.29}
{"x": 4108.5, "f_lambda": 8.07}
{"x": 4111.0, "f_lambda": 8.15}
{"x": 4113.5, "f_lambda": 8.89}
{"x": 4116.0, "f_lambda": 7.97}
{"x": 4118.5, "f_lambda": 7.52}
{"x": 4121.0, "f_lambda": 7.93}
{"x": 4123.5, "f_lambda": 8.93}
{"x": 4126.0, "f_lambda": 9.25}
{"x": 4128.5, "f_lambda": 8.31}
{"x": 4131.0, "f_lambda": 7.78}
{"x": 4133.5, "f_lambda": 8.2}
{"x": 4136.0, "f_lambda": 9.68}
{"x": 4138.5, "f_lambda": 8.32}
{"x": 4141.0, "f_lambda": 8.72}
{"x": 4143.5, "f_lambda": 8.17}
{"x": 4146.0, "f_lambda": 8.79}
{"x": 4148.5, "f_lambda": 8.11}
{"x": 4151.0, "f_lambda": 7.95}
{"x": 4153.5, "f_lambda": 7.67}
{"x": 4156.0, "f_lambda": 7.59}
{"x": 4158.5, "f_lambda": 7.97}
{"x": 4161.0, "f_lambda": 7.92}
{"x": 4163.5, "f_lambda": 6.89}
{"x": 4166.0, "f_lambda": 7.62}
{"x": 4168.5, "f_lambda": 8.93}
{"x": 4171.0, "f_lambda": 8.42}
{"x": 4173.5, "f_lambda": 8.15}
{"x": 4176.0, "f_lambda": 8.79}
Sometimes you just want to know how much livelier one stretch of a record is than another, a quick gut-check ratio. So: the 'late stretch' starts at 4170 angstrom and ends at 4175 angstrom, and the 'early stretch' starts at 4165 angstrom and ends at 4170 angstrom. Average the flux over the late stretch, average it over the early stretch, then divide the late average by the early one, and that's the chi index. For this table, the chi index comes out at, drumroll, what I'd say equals 1.00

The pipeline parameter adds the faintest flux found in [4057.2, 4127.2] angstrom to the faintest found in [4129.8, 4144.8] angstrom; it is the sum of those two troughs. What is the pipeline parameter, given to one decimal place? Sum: 14.9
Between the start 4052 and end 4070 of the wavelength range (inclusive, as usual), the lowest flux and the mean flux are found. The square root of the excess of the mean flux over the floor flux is 0.81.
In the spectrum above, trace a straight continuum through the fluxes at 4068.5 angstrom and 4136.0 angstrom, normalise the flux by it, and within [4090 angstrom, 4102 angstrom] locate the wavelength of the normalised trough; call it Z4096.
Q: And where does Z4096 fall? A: 4096.0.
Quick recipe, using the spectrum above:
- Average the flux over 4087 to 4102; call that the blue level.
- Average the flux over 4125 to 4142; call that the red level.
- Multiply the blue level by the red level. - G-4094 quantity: 68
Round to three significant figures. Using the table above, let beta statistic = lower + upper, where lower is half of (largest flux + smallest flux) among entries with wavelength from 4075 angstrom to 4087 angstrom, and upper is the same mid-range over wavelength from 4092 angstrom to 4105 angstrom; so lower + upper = 16.1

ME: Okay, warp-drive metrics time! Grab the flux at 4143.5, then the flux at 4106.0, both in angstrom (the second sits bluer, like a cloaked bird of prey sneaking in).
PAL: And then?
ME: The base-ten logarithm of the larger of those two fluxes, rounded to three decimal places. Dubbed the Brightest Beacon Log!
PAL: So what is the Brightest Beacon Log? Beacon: 0.919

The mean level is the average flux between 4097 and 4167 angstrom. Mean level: 8.2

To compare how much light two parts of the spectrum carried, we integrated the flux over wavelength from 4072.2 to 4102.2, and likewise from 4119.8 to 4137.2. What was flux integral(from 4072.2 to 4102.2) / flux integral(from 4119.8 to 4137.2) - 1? 0.6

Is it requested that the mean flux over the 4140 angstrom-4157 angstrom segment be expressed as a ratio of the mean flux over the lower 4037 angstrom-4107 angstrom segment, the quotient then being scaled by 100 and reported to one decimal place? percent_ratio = 96.4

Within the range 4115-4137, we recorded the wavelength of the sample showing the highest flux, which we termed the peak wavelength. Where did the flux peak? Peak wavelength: 4136.0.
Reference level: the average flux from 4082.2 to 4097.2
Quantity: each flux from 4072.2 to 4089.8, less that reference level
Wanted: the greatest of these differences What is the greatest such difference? 1.5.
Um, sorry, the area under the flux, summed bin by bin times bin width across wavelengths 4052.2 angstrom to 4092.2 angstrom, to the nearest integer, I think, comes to 339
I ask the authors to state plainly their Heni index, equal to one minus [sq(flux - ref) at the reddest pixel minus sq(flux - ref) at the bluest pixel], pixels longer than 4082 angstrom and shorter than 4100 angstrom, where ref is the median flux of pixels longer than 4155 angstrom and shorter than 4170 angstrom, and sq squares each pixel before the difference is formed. 0.97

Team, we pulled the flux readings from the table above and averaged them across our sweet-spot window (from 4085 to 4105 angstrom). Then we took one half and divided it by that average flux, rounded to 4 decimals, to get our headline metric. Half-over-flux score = 0.0636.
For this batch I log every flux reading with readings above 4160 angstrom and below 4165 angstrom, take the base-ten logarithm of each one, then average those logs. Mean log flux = 0.87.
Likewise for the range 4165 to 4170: 0.92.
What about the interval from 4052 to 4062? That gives 0.95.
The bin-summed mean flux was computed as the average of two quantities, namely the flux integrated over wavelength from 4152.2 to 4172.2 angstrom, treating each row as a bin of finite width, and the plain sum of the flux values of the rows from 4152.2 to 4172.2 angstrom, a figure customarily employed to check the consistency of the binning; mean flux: 110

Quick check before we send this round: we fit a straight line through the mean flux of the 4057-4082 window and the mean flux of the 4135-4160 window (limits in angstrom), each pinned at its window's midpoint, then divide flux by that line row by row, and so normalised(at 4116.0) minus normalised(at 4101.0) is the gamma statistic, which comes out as -0.10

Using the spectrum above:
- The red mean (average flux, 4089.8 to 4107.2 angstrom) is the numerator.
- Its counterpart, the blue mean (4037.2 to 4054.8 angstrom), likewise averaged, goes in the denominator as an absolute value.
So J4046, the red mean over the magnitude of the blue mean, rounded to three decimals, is 0.887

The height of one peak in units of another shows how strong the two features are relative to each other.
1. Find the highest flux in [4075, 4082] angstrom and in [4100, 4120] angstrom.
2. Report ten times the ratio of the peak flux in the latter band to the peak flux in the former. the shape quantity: 10.2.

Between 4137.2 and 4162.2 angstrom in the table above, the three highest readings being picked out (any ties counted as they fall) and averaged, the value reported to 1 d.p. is 8.6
